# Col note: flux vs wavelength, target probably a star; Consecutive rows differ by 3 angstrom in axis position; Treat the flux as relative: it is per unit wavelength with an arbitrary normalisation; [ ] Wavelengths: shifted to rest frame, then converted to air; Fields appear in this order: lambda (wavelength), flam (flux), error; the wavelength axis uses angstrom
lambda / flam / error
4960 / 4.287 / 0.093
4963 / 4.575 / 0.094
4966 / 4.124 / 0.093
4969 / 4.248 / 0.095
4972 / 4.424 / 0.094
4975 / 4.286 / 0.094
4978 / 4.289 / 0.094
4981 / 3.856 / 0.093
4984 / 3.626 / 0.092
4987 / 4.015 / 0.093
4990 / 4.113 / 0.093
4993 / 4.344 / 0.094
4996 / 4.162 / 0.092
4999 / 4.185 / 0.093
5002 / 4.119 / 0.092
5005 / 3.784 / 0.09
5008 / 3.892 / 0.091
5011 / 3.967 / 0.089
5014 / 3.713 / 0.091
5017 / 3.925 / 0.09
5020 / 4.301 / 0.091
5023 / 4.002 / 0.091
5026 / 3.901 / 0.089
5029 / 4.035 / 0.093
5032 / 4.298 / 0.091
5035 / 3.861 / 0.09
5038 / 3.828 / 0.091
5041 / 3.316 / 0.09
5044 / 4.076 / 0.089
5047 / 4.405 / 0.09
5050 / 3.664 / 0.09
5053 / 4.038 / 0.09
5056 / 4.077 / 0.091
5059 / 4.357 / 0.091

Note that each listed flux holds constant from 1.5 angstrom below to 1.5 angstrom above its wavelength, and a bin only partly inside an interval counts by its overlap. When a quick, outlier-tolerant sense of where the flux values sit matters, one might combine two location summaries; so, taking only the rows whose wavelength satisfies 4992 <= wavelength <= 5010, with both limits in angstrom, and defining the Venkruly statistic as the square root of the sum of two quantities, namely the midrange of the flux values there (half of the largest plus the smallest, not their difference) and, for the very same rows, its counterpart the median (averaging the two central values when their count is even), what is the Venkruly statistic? 2.86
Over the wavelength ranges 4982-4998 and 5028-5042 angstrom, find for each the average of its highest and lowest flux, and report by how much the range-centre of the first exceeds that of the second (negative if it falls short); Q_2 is 0.18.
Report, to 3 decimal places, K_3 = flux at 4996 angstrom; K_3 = 4.162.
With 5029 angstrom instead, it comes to 4.035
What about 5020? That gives 4.301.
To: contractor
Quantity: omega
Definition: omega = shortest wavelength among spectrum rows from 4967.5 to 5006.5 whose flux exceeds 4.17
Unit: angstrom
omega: 4969 angstrom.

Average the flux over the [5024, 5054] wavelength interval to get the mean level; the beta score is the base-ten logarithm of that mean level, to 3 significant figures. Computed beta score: 0.596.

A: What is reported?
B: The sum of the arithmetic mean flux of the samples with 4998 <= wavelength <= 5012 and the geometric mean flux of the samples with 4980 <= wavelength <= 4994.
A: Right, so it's 7.97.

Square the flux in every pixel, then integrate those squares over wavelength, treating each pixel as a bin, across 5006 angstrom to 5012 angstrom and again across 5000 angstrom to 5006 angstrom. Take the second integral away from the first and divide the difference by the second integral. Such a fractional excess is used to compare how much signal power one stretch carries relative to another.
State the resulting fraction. 0.0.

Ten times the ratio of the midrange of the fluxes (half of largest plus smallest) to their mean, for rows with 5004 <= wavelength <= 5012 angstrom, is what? 10.0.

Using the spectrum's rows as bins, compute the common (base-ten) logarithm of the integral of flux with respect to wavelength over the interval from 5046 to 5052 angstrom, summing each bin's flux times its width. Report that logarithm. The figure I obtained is 1.38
